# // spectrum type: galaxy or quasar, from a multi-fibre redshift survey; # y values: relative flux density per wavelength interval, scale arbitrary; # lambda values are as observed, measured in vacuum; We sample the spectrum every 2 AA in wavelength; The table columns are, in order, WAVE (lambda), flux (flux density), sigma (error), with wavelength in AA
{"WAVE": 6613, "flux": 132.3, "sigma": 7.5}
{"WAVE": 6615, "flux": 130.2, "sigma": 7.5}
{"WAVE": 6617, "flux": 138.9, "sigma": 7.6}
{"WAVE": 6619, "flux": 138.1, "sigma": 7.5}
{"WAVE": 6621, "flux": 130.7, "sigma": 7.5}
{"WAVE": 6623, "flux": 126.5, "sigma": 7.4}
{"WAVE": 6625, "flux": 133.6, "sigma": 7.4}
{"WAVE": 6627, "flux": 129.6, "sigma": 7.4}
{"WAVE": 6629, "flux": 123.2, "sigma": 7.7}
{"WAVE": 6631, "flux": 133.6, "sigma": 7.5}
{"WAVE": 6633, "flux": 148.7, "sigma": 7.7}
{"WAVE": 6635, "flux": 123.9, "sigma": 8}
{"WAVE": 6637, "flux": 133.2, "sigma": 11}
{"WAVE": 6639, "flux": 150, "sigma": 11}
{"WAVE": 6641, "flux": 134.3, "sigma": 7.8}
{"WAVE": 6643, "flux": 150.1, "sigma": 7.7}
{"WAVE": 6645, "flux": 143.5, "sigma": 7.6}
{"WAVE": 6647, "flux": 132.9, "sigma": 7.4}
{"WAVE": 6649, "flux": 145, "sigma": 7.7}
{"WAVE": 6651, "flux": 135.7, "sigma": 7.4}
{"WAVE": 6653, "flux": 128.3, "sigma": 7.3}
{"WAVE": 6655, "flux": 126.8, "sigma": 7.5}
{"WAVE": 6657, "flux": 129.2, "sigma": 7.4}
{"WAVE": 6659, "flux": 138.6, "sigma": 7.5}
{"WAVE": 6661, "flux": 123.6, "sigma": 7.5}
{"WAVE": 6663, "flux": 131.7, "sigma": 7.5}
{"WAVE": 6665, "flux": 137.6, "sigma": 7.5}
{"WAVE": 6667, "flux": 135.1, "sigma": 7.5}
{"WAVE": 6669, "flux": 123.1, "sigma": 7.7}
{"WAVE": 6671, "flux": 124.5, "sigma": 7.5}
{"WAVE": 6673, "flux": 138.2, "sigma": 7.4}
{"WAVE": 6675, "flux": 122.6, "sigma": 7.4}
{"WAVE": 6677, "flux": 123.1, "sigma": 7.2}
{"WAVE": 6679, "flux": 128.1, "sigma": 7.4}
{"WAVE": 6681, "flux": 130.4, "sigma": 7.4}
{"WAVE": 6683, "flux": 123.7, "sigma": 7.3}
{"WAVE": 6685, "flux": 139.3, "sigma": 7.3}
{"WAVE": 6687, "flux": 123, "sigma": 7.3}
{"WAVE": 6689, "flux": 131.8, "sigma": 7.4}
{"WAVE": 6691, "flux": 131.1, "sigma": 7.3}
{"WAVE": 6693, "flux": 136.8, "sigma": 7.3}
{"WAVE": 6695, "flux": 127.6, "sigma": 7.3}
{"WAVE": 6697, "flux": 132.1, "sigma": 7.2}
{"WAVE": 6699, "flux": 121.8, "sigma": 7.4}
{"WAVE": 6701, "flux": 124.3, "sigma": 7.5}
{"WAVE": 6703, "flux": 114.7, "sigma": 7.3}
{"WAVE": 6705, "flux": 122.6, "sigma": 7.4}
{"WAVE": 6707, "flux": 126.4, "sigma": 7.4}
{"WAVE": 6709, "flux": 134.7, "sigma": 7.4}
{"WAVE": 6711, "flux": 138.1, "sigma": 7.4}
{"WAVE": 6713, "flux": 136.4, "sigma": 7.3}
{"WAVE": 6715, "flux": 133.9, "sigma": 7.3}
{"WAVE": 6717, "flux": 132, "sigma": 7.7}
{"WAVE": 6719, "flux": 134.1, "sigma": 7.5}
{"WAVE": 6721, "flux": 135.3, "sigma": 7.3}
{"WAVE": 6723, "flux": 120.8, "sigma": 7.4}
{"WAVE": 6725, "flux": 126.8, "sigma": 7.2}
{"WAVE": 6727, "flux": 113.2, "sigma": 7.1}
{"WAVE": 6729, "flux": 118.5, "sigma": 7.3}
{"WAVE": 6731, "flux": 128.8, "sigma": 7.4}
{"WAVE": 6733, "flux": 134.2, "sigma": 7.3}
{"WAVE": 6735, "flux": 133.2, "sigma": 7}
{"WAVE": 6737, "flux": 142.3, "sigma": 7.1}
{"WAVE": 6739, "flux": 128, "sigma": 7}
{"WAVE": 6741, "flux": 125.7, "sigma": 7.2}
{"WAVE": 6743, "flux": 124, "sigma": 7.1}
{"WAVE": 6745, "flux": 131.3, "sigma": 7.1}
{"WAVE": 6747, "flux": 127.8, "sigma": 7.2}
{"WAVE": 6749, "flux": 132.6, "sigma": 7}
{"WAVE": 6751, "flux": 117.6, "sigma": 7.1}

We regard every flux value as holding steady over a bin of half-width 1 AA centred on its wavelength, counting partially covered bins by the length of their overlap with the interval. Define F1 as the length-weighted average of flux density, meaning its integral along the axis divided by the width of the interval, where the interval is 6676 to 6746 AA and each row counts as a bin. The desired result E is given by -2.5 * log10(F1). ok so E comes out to -5.27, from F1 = 129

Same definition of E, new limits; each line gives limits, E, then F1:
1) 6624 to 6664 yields -5.32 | 135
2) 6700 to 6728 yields -5.27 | 128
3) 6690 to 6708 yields -5.25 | 126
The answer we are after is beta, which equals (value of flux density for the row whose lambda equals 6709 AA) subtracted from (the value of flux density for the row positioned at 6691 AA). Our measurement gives -4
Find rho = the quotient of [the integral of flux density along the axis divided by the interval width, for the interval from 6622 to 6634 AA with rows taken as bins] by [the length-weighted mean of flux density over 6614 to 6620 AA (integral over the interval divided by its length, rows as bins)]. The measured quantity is 0.98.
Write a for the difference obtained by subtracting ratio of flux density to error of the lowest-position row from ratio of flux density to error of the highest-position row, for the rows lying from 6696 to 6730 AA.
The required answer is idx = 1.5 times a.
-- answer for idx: -3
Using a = -2.1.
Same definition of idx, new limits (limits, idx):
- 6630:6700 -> -2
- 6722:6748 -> 2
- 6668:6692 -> 3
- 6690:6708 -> -1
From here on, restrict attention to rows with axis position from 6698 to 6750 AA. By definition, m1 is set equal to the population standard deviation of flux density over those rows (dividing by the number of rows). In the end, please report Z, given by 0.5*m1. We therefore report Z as 3.5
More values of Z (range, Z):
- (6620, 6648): 4.4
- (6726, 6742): 4.3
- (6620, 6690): 4.0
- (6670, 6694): 3.0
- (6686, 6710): 3.0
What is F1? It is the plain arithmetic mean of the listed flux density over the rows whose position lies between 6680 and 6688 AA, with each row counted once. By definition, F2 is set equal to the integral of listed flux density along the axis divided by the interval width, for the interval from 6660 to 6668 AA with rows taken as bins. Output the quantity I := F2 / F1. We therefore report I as 1.02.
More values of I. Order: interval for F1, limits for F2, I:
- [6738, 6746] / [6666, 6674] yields 1.02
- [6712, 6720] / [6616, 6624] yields 1.00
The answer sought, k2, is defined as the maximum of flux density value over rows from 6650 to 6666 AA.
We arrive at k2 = 138.6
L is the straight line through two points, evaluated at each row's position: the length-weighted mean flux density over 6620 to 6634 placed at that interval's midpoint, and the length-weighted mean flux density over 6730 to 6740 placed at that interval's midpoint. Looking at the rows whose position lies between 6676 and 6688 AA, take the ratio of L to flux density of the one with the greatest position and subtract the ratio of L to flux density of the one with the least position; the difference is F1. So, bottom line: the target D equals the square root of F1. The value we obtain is 0.04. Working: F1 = 0.002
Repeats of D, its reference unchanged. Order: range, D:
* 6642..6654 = 0.39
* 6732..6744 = 0.29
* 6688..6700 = 0.29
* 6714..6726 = 0.24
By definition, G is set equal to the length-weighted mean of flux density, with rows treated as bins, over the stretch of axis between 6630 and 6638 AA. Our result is 135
